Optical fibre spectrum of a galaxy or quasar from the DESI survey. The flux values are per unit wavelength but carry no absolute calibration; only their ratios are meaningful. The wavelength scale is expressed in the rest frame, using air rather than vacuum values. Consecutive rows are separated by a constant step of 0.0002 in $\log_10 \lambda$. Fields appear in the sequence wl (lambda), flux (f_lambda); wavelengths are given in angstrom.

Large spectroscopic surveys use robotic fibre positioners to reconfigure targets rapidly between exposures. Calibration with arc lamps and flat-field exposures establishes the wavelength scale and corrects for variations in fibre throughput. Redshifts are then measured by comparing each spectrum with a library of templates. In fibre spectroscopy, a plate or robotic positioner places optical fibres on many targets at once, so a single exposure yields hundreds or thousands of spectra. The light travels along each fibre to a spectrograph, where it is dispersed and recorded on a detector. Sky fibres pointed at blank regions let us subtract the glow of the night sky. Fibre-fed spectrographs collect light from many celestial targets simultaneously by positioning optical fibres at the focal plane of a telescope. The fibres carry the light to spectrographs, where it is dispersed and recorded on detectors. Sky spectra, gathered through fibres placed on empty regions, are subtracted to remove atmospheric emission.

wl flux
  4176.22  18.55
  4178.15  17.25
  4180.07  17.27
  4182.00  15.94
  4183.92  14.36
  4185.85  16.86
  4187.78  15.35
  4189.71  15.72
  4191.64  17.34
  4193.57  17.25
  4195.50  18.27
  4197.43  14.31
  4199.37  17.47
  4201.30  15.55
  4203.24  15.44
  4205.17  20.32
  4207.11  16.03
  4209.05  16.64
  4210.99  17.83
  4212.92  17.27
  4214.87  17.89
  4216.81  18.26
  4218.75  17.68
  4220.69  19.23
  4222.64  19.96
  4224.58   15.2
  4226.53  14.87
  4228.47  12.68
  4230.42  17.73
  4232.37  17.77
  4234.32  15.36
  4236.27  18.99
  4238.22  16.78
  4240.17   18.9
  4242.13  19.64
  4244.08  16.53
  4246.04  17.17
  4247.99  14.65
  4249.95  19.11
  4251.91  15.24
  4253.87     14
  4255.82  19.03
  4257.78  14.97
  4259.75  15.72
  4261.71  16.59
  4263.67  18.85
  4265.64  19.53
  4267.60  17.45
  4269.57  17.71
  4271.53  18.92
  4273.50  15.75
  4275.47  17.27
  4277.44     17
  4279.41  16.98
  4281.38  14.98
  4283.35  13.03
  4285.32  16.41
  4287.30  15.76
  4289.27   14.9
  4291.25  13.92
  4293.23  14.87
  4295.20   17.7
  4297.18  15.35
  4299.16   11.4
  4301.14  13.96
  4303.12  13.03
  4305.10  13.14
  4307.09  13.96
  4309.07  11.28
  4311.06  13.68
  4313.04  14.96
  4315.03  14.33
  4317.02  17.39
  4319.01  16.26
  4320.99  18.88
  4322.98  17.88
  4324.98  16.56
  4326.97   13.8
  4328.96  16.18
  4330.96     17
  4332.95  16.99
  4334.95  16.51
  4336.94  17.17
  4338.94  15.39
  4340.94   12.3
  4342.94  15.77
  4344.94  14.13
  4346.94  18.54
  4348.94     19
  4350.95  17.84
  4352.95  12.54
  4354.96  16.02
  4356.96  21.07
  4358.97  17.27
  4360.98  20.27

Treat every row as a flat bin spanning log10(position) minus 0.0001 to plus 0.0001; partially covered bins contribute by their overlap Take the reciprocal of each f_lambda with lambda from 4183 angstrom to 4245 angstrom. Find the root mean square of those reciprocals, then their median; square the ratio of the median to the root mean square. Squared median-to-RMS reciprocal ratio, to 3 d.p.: 0.935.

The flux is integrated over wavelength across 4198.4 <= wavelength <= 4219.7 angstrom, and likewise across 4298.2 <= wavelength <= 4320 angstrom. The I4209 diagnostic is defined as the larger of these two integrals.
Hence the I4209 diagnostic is 369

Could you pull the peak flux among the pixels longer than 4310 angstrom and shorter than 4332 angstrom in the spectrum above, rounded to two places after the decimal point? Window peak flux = 18.88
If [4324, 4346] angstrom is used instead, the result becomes 17.17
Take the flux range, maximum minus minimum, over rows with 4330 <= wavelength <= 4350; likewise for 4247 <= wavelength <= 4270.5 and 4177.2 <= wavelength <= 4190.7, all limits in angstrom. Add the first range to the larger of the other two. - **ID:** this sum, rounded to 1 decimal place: 12.2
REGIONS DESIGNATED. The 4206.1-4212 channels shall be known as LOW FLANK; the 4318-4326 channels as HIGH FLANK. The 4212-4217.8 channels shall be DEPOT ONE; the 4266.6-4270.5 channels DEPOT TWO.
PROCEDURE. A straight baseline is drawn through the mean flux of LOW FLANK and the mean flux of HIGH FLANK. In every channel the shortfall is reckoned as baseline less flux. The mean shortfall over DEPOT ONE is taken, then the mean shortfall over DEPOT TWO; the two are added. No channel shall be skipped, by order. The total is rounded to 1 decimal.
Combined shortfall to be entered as -1.4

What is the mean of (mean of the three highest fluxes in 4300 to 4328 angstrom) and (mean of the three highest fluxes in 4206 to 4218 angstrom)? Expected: 18.0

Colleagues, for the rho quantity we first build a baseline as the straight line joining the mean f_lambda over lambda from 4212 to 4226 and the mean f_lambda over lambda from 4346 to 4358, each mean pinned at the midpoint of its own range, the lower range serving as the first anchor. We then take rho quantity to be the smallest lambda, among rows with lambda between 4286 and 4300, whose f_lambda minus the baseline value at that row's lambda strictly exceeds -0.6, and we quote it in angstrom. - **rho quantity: 4295.20 angstrom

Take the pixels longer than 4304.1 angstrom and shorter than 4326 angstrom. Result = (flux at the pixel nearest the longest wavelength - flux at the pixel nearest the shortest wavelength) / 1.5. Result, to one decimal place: 2.3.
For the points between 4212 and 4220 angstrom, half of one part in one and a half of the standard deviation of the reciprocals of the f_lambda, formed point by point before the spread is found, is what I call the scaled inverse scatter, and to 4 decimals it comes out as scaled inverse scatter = 0.0004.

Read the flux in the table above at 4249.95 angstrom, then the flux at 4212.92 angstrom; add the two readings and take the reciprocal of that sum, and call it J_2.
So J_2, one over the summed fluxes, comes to 0.0275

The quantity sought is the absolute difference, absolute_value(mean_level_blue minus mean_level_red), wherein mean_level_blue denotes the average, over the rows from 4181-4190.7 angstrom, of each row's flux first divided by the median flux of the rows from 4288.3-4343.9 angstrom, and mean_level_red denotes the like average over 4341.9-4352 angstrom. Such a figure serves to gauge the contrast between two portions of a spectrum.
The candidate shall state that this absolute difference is 0.09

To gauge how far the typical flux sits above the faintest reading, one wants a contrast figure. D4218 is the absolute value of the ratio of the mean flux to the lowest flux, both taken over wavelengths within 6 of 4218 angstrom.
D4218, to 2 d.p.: 1.06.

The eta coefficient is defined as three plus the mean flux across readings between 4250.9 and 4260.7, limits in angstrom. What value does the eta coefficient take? 18.8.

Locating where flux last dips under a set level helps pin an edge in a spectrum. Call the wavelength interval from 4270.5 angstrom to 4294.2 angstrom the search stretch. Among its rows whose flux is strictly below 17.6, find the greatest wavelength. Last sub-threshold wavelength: 4293.23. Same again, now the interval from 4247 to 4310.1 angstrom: 4309.07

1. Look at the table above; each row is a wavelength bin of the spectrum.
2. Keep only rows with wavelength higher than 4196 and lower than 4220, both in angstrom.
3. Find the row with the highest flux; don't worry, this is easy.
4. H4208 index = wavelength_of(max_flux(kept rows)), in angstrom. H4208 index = 4205.17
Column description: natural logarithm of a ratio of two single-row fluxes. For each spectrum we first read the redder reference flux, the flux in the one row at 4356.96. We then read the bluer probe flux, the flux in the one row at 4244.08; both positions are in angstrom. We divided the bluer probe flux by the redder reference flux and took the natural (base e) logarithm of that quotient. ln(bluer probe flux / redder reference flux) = -0.24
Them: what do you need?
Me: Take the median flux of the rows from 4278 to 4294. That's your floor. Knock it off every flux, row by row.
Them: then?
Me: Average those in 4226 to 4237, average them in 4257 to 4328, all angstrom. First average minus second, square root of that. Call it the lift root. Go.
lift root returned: 0.75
